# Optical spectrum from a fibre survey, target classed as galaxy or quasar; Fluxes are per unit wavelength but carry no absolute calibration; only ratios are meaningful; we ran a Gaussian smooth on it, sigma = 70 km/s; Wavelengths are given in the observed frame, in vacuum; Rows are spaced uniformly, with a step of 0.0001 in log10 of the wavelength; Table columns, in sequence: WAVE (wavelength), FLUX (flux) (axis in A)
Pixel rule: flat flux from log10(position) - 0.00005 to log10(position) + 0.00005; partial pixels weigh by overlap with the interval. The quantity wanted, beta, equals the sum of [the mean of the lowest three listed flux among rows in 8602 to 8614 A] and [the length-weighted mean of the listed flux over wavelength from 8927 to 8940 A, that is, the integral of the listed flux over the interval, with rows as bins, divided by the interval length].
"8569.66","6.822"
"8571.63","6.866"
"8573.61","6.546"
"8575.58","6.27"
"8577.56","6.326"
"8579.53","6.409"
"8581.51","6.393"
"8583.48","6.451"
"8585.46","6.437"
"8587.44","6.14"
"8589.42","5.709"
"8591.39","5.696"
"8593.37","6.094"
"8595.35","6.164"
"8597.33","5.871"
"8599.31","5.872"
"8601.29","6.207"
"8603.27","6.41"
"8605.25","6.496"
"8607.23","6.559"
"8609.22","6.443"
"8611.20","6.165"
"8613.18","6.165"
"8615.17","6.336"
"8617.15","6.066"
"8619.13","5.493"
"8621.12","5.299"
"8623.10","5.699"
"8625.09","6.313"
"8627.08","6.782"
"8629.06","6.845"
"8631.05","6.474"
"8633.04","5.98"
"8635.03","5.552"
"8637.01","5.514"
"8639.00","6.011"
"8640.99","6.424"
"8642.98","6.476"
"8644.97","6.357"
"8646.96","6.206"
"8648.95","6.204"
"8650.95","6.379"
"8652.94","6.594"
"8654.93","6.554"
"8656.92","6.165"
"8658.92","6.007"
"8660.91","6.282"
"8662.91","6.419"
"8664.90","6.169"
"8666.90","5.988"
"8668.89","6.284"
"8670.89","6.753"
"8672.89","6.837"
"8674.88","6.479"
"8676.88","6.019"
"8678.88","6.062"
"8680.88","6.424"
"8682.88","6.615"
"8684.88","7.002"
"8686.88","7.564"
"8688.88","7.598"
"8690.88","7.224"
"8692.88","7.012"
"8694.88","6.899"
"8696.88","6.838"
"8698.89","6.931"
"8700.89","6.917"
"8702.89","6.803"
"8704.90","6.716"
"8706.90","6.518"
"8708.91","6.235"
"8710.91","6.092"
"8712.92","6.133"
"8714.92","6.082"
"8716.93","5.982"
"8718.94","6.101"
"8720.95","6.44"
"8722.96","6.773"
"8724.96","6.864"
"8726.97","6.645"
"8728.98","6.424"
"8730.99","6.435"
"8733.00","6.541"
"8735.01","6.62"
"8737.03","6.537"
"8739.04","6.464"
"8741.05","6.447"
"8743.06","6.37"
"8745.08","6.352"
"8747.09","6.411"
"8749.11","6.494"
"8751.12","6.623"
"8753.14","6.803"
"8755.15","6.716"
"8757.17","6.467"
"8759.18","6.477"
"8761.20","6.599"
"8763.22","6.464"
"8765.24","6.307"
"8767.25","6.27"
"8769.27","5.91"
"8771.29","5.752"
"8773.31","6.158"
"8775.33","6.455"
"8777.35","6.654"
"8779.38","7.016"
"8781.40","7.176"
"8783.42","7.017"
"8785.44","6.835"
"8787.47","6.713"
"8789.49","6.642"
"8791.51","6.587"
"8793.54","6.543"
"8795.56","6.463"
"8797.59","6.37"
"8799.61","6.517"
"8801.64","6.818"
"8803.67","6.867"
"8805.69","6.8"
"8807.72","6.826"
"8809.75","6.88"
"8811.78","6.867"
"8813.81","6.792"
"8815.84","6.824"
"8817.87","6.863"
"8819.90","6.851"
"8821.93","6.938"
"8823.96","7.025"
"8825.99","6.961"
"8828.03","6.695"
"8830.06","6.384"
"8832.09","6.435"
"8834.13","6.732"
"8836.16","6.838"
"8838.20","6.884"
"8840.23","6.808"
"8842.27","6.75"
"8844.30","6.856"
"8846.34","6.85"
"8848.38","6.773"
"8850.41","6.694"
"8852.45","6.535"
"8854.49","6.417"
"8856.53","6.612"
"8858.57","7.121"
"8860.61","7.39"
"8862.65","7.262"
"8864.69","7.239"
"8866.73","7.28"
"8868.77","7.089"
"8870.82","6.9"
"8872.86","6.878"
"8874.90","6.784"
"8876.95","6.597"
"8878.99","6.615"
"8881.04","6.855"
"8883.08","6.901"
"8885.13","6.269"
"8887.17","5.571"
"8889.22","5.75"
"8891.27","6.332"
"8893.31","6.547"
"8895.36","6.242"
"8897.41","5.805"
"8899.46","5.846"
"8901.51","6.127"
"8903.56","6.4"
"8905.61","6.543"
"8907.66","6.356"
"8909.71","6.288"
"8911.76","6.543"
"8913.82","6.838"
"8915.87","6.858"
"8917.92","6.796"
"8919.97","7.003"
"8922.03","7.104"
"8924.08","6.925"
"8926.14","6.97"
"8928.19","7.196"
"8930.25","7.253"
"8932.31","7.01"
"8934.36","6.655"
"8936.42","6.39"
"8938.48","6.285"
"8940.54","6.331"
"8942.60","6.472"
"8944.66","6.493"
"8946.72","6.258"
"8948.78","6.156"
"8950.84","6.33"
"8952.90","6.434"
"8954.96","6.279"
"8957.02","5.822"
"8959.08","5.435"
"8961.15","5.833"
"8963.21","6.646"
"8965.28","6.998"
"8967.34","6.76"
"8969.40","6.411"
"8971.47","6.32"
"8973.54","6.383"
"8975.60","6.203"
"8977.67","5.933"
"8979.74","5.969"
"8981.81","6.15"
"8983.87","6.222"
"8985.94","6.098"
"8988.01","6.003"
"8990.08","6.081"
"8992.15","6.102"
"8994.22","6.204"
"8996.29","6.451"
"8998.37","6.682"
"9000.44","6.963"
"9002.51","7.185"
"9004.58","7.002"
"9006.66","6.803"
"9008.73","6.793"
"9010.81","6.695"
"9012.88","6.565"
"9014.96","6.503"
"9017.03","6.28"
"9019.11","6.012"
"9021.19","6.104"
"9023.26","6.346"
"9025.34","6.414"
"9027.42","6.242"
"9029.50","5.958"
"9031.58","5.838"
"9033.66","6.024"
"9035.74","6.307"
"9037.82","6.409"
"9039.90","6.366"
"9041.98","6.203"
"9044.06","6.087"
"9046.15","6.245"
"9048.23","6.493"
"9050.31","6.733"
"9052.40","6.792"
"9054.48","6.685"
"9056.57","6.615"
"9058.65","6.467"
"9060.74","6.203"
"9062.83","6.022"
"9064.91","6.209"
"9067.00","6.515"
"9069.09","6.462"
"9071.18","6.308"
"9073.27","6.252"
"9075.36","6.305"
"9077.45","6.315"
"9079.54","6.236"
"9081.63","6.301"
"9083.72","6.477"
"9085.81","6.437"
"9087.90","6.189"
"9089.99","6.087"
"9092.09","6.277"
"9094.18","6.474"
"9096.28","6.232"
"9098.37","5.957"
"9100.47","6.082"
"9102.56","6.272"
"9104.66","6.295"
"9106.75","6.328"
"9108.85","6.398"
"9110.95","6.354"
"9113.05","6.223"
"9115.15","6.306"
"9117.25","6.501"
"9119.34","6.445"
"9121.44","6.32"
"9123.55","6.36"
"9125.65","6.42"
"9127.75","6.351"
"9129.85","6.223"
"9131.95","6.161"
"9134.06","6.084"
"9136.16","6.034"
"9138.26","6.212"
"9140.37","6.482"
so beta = 13.0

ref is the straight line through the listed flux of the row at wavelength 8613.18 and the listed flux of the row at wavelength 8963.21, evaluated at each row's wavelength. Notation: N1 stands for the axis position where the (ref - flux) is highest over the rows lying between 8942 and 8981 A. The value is 8959.08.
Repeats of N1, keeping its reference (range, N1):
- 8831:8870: 8854.49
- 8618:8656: 8621.12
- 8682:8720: 8716.93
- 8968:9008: 8977.67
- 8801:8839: 8830.06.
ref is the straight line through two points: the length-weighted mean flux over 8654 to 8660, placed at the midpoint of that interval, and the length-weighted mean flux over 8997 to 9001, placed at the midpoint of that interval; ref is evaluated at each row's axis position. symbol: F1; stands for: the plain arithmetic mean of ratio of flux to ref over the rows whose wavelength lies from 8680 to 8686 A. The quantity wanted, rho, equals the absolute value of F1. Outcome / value 1.06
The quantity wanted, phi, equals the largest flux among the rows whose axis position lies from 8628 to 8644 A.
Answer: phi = 6.845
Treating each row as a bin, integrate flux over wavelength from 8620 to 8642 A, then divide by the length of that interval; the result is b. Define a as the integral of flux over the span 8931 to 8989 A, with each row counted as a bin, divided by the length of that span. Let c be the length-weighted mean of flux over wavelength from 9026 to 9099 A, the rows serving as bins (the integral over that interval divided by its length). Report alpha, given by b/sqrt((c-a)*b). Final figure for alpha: 26.8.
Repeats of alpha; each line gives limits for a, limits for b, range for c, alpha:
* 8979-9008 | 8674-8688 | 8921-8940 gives 4.0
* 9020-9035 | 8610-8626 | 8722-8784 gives 3.9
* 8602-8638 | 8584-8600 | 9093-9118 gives 6.6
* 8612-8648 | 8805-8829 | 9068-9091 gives 5.9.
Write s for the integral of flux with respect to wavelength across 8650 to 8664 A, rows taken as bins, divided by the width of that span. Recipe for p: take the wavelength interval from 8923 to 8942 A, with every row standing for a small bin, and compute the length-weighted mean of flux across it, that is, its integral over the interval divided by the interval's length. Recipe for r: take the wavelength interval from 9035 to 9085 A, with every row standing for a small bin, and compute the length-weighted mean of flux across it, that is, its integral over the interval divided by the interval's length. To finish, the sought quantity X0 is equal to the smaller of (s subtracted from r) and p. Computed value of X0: 0.0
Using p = 6.77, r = 6.38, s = 6.34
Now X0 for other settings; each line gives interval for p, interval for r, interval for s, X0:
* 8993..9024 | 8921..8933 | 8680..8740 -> 0.4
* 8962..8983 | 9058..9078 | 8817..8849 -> -0.5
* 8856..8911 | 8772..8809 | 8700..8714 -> 0.2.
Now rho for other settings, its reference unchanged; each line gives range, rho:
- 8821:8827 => 1.07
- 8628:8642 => 0.99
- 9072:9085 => 0.92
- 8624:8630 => 1.07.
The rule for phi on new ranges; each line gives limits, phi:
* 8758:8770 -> 6.599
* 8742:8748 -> 6.411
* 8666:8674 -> 6.837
